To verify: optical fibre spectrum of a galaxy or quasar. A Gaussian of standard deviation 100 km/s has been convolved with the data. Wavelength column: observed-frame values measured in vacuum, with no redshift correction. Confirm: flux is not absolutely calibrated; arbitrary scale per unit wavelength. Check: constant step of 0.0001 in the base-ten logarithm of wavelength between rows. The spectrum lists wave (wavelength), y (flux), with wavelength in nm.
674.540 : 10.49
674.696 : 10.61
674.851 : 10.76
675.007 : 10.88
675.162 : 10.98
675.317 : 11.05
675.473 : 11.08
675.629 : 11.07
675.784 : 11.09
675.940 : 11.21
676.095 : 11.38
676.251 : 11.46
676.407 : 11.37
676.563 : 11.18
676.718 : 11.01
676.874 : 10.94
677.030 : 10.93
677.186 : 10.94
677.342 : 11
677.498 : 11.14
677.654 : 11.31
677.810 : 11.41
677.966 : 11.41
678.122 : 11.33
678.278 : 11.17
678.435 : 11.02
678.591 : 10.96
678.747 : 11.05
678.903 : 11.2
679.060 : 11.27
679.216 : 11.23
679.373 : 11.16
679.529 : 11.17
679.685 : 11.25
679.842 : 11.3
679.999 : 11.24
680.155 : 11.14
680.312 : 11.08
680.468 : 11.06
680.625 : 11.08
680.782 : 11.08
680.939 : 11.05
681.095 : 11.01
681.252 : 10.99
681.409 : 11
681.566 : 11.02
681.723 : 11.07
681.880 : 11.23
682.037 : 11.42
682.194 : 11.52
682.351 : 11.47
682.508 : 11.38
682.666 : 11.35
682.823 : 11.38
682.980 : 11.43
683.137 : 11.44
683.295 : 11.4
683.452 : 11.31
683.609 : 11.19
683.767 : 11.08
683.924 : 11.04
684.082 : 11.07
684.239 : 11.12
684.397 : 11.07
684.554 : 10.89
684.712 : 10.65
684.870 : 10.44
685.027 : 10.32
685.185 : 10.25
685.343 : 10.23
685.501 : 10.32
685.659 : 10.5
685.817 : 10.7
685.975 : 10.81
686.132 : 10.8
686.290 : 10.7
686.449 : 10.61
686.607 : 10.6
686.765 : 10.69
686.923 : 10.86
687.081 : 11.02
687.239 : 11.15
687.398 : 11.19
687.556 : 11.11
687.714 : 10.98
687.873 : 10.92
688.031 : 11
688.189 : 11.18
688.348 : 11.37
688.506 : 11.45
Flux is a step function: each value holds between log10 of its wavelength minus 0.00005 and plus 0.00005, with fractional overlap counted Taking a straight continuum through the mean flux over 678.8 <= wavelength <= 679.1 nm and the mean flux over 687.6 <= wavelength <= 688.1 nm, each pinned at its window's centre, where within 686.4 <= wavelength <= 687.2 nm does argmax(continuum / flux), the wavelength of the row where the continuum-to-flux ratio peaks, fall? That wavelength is 686.607 nm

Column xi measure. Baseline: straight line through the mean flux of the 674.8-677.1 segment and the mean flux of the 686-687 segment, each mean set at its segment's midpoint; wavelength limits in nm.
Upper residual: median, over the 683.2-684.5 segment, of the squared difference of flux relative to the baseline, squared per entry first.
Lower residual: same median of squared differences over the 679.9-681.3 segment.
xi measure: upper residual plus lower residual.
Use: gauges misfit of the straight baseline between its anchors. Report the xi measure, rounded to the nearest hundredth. 0.11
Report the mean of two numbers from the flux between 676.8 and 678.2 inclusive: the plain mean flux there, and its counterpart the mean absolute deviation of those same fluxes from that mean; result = 5.67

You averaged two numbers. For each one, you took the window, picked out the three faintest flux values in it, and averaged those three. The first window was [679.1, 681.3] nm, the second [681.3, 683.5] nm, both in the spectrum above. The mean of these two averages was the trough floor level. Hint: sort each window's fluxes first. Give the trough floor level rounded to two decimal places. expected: 11.02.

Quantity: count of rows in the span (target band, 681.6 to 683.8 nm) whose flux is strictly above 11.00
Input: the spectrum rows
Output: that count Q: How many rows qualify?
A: 14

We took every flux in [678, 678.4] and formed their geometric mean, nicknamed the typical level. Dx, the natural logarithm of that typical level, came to 2.42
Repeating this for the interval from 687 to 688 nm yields 2.40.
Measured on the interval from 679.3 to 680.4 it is 2.42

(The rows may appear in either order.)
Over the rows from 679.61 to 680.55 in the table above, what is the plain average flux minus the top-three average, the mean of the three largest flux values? -0.09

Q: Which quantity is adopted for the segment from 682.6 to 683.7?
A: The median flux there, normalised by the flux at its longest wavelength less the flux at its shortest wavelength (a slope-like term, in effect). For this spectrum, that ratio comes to -71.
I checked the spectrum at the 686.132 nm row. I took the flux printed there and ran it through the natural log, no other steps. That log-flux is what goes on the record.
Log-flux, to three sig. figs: 2.38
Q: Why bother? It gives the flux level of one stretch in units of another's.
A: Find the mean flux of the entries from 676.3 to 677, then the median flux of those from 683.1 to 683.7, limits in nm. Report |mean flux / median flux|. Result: 0.98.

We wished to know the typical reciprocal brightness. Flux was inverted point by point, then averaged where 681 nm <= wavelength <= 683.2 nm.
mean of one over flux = 0.0888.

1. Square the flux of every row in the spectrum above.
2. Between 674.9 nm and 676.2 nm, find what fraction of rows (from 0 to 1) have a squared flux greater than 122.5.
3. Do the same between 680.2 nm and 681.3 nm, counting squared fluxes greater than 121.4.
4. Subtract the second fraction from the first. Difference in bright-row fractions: -0.09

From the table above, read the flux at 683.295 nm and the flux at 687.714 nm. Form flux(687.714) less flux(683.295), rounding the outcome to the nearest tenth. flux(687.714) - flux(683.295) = -0.4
